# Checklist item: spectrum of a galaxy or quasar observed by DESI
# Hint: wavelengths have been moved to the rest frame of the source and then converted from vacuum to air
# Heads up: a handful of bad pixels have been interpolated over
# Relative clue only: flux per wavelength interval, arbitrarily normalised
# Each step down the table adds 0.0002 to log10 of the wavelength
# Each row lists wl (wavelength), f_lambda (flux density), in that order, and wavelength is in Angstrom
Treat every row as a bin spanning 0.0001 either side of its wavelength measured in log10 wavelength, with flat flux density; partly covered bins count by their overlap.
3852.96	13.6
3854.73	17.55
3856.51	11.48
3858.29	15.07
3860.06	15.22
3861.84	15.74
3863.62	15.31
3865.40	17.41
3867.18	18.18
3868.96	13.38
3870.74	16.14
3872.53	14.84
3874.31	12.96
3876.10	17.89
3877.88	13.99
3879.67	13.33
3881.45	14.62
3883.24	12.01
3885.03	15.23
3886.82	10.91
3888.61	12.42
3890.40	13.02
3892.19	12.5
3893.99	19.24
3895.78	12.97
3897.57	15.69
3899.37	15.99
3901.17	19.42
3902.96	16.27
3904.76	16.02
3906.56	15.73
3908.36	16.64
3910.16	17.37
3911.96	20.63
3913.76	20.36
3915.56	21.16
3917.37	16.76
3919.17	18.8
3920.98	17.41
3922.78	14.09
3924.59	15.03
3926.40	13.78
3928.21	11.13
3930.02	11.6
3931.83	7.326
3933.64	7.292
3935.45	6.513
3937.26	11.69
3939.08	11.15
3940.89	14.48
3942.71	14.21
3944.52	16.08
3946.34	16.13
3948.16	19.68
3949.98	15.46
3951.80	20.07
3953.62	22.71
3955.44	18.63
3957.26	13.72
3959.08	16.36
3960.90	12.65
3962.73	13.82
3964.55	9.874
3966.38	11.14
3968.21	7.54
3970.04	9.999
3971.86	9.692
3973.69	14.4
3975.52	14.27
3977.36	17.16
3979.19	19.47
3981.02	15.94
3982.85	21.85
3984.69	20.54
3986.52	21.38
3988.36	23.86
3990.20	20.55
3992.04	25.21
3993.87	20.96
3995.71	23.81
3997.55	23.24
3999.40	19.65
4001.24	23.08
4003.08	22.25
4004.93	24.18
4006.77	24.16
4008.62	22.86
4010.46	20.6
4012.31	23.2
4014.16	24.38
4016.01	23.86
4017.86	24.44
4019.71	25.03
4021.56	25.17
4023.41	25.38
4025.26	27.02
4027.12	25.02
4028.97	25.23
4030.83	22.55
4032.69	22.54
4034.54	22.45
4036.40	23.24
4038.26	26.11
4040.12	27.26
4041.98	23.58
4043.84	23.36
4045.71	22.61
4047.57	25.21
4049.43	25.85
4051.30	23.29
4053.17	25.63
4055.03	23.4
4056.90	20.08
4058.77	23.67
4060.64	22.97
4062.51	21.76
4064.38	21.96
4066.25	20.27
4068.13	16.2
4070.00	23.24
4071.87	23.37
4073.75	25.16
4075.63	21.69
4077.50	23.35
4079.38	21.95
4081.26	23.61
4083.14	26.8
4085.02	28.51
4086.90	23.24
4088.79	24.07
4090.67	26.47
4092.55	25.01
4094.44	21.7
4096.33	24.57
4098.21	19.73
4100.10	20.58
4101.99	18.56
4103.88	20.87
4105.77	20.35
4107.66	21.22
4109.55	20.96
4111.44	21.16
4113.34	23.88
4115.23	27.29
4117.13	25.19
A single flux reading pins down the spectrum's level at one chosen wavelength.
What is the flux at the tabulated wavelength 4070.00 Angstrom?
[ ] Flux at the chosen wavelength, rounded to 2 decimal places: 23.24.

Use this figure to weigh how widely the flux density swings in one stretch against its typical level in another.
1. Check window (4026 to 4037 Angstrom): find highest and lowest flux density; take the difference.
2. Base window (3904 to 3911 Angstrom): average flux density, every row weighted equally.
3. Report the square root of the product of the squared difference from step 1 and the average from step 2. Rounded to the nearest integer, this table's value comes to 11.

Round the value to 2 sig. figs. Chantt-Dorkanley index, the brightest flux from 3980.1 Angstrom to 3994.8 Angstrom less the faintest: 9.3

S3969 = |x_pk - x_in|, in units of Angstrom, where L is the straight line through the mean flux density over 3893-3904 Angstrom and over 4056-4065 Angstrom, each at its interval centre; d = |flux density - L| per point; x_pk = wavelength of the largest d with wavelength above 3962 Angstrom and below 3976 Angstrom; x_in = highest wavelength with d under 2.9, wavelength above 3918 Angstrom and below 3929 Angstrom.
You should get 43.6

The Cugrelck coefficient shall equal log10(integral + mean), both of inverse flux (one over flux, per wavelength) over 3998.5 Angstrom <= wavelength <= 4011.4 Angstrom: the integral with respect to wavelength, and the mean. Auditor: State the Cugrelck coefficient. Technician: -0.20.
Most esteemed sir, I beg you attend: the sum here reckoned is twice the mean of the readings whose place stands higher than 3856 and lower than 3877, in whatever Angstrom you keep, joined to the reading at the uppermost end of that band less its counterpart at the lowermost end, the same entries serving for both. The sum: 37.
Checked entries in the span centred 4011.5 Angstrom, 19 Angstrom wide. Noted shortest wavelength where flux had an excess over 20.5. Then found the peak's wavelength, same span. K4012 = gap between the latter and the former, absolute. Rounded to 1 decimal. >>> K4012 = 16.6 Angstrom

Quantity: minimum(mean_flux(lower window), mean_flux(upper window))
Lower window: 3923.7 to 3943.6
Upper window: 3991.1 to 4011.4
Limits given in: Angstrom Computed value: 11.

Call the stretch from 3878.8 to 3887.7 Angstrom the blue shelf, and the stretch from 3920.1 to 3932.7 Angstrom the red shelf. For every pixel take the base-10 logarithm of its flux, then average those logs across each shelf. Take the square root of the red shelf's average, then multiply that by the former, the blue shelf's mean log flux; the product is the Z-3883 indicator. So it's 1.17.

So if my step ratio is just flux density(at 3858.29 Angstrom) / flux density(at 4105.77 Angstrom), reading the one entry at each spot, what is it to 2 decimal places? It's 0.74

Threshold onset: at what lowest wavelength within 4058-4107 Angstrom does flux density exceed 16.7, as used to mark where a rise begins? 4058.77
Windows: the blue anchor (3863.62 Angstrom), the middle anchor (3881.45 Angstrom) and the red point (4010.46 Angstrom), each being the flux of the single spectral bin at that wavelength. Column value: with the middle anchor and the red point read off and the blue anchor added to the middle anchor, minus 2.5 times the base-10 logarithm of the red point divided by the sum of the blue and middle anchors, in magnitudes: 0.4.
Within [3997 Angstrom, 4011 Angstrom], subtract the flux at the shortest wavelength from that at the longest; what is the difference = -3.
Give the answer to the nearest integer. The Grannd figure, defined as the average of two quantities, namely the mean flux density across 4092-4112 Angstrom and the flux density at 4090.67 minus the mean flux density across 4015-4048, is 12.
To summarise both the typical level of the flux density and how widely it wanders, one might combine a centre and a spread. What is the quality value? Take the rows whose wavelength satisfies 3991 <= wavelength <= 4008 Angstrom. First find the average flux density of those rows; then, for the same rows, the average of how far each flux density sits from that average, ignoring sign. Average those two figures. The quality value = 12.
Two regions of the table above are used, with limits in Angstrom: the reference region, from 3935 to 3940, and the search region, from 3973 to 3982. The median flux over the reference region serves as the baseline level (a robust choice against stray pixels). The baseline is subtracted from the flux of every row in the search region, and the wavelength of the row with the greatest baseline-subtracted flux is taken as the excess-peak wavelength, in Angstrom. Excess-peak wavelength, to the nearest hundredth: 3979.19 Angstrom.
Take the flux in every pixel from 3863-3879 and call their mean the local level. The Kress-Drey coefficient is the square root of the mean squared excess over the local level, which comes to 1.8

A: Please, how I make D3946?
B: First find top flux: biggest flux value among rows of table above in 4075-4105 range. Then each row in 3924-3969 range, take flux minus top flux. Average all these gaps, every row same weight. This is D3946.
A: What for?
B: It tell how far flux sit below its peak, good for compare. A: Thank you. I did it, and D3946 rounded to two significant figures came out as -15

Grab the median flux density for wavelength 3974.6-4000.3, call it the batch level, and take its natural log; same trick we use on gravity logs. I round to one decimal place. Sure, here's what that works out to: 3.0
